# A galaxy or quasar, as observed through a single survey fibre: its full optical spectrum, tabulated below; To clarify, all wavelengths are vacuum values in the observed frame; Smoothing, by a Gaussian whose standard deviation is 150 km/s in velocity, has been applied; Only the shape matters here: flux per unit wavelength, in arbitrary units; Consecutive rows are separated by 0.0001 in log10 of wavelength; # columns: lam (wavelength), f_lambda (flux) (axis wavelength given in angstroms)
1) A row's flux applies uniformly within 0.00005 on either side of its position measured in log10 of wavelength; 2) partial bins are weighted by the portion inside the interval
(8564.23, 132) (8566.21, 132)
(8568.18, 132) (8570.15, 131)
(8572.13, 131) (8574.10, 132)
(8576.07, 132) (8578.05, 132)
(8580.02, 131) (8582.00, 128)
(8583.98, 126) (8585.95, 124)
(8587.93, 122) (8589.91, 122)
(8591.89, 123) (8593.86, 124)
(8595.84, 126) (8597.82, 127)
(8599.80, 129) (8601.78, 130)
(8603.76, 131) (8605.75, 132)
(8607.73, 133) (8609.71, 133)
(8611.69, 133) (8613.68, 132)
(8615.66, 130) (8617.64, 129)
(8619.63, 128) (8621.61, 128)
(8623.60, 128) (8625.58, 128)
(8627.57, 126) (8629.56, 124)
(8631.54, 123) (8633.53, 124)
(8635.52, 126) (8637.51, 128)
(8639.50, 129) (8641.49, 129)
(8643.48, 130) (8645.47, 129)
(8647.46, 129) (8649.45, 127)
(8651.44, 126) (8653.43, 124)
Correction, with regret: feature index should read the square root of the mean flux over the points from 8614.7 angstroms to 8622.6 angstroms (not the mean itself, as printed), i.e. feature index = 11.3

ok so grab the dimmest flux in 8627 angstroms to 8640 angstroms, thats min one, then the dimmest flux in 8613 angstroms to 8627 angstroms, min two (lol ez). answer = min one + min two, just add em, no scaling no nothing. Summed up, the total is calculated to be 251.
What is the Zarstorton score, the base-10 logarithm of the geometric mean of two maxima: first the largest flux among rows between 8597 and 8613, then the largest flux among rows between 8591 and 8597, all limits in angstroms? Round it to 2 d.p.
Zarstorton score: 2.11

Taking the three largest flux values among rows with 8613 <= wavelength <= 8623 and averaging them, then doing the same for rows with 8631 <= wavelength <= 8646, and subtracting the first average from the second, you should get -1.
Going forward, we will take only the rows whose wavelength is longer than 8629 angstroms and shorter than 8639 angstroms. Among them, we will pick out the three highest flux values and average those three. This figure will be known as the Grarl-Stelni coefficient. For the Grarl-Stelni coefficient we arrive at 126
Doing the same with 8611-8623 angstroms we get 132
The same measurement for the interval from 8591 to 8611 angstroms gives 133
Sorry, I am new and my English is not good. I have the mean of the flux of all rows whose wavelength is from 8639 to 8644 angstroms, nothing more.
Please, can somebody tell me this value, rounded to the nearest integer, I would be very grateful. 129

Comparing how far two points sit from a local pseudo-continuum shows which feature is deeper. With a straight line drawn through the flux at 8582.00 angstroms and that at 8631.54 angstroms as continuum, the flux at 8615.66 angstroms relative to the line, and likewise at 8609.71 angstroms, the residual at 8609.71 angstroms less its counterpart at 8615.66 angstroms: 2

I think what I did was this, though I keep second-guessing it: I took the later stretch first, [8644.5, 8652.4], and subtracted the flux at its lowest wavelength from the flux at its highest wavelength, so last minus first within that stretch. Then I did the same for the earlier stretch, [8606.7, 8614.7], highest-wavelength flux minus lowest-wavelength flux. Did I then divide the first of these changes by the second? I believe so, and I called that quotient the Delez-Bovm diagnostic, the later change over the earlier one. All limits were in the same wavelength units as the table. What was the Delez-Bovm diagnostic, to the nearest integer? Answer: 3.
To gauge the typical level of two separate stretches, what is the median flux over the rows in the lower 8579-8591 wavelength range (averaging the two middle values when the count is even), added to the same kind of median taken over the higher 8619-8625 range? 253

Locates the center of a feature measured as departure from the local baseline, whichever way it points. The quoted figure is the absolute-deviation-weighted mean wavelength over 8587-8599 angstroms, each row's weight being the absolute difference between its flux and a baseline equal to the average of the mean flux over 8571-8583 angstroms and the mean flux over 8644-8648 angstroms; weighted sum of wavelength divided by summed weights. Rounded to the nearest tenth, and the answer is 8591.8 angstroms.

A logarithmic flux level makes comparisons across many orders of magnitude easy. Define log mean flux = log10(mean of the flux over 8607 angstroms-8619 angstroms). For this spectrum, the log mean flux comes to 2.119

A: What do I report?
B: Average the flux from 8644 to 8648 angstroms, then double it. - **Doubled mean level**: 258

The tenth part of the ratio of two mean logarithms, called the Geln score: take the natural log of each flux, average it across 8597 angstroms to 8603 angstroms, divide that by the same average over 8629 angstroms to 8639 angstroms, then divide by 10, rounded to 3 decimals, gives 0.101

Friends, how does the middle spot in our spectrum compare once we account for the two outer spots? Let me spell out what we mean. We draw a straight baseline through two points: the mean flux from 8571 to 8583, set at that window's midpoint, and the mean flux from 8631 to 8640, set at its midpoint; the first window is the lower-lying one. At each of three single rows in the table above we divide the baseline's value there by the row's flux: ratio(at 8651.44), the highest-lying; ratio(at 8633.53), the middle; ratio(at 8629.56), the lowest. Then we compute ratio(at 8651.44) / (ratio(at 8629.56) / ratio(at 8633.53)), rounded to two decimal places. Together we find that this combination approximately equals 0.99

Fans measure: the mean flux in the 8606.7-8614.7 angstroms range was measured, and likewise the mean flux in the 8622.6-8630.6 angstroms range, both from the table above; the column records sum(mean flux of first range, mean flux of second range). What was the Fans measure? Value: 259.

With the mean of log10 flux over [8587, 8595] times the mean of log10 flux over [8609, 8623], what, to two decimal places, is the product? 4.42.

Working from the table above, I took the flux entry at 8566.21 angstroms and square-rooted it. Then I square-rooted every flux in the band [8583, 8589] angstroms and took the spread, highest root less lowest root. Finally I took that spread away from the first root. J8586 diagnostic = 11.3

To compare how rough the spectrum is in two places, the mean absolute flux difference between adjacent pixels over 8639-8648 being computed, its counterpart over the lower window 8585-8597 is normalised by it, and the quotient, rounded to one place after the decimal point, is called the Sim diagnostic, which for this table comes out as 2.4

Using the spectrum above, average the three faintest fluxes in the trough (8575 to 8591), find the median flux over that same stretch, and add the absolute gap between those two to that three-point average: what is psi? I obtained 127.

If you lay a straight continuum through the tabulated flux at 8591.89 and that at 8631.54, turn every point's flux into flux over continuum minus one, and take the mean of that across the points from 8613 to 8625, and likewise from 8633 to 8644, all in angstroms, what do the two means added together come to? 0.088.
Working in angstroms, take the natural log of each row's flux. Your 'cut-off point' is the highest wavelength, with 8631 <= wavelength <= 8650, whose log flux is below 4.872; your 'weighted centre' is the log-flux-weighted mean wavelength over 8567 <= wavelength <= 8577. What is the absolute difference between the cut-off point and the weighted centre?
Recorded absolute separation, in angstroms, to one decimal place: 77.3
